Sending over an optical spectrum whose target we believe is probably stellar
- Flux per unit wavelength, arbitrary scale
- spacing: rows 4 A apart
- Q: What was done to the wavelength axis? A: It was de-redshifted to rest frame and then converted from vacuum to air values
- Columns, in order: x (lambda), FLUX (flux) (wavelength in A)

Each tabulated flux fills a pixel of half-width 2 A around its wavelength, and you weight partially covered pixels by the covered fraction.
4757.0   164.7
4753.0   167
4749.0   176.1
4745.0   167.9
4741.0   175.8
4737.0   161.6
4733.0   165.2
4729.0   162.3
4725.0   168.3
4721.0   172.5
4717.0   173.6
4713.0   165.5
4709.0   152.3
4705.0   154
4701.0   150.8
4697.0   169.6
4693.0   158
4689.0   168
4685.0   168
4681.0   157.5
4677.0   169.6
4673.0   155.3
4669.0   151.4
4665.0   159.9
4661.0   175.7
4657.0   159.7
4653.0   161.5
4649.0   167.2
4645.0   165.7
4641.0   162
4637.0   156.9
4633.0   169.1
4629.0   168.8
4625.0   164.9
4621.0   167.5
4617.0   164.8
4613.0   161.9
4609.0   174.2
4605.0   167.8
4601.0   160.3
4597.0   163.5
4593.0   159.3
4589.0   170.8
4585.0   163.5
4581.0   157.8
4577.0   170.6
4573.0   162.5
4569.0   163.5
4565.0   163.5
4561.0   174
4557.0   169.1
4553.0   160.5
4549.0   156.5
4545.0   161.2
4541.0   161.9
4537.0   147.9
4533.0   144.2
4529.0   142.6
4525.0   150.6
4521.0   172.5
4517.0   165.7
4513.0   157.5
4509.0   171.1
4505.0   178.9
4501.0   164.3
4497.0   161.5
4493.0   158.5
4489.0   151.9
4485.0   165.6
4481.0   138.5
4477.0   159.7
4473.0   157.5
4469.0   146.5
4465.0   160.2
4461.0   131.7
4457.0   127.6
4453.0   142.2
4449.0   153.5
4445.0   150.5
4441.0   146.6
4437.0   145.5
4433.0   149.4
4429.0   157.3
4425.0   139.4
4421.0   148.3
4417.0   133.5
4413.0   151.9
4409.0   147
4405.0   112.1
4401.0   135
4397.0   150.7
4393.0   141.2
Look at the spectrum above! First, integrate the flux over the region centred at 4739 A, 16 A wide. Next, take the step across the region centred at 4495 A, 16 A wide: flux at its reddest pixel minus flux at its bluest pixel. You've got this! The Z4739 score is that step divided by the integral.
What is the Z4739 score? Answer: 0.0046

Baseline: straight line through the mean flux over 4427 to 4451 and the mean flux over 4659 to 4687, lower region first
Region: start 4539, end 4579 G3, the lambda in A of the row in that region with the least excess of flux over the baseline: 4549.0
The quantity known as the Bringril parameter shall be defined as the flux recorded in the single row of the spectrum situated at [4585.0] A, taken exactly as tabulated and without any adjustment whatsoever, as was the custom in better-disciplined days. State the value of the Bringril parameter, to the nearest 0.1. 163.5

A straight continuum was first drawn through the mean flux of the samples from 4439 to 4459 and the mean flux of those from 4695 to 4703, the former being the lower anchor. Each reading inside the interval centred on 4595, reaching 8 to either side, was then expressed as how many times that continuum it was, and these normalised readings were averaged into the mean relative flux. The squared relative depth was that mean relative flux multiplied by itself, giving 1.13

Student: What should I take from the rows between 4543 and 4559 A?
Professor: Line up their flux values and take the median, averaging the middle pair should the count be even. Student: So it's 161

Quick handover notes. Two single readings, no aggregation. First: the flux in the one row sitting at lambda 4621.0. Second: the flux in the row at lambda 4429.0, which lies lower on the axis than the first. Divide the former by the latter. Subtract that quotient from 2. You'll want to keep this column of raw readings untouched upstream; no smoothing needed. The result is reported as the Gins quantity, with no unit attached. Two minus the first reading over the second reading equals 0.94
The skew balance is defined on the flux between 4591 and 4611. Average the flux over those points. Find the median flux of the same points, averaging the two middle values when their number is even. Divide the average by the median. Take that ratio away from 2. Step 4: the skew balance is 0.99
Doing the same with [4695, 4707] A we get 0.97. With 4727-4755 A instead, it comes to 0.99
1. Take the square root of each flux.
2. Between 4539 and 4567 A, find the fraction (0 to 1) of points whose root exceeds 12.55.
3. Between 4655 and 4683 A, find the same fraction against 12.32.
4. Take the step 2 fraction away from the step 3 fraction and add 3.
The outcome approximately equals 3.00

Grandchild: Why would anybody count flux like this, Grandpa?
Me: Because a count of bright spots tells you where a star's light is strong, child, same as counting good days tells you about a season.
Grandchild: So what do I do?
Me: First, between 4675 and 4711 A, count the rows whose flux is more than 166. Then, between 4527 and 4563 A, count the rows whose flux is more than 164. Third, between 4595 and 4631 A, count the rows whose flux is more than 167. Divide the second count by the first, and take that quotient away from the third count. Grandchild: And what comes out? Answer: 3.5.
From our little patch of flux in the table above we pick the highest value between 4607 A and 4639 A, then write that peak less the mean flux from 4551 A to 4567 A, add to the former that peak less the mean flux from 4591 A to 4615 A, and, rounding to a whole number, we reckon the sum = 17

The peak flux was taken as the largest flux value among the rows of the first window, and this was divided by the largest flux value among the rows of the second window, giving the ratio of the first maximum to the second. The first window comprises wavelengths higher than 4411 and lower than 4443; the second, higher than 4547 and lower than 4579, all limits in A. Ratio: 0.90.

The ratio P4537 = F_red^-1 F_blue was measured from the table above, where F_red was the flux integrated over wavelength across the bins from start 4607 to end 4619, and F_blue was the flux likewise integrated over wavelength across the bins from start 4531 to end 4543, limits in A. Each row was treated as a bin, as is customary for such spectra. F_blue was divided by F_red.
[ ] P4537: 0.91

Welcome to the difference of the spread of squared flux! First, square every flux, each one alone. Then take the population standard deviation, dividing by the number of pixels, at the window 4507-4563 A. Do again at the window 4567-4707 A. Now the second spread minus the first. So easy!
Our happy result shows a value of -1206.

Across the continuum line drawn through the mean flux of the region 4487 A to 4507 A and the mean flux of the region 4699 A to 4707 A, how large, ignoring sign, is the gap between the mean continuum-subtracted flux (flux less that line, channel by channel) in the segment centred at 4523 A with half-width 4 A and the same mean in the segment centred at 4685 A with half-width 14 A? 11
